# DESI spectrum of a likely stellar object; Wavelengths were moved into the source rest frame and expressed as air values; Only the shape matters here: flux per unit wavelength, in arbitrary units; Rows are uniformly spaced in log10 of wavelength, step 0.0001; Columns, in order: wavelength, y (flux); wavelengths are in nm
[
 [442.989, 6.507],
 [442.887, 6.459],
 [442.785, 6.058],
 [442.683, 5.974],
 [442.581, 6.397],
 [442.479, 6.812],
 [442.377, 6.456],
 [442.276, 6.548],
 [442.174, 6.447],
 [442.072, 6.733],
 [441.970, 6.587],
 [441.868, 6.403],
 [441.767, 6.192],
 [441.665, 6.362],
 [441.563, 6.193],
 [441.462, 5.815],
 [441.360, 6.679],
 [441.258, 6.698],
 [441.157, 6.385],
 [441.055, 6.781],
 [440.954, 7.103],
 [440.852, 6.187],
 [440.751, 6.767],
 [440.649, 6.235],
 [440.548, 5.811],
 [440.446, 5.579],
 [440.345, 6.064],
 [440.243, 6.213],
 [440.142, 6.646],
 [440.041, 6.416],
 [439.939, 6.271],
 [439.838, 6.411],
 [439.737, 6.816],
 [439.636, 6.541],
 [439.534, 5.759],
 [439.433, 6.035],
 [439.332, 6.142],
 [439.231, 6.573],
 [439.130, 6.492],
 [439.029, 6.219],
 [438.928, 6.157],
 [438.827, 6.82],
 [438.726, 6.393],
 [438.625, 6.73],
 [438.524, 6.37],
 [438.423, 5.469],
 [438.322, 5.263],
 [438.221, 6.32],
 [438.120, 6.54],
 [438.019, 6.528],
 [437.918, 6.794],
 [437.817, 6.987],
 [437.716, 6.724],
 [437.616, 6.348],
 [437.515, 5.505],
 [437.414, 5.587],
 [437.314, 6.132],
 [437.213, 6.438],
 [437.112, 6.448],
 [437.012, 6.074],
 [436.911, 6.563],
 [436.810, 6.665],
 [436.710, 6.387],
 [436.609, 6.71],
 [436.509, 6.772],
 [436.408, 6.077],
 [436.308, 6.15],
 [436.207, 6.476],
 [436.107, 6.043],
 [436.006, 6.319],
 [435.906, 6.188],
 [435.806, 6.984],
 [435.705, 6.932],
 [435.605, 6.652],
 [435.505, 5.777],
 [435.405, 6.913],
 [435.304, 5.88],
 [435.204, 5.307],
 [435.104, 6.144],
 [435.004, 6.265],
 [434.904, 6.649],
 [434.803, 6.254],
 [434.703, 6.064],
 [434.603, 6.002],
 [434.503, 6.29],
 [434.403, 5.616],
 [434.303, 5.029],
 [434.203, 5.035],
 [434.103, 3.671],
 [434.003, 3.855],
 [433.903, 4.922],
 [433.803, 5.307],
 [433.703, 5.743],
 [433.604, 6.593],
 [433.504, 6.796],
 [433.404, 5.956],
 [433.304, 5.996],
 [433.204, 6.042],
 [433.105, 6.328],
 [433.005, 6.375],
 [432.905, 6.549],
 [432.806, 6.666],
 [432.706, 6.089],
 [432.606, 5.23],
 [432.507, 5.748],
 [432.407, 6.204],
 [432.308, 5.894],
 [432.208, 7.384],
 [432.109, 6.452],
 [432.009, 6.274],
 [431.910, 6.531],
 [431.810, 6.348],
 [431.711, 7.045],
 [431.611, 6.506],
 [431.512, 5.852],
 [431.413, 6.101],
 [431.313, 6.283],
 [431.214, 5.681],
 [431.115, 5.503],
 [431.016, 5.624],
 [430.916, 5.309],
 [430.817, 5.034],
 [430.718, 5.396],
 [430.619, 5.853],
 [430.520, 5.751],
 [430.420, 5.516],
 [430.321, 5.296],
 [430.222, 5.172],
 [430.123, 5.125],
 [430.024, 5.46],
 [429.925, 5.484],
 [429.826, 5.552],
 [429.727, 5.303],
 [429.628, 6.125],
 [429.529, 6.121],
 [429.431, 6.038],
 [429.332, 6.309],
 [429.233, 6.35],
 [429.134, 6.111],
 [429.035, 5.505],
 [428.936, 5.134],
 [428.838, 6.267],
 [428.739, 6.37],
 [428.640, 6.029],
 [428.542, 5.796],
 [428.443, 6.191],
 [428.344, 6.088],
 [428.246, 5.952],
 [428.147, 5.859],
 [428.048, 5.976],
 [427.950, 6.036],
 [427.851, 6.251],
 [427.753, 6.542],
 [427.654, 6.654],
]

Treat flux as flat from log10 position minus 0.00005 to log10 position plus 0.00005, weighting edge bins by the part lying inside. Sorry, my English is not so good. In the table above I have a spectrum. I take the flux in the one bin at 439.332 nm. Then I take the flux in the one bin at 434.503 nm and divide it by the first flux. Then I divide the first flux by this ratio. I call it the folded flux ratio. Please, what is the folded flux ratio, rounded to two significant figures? 6.0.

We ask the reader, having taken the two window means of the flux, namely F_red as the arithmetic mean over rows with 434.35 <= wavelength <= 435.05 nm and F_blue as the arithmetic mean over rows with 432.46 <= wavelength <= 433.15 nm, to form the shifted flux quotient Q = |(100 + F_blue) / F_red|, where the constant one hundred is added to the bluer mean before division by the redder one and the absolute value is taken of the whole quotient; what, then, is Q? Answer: 17.2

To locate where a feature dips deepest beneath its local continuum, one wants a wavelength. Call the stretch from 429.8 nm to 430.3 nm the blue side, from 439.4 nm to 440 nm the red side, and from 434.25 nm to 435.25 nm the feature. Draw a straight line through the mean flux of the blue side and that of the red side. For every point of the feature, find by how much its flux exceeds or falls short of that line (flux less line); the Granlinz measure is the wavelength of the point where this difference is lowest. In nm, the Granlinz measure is 434.303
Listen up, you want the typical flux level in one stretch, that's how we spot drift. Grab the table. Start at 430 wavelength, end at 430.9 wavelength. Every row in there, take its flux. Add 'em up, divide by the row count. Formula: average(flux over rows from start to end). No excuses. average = 5.40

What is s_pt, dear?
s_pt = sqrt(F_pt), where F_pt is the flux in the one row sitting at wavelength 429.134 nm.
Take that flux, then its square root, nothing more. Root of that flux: 2.47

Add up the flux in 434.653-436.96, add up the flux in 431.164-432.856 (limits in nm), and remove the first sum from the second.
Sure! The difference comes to -40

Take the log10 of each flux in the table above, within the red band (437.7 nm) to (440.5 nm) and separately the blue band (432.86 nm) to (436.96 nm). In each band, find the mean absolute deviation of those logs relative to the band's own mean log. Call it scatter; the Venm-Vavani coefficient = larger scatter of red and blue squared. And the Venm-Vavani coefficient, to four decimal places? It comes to 0.0016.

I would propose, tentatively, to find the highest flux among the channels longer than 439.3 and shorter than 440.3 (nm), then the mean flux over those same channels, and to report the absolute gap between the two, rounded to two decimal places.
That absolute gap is 0.49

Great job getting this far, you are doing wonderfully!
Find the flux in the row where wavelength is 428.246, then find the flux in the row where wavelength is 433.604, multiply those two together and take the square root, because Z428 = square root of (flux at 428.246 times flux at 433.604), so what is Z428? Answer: 6.3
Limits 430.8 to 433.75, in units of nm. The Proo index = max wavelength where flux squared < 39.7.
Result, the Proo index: 433.703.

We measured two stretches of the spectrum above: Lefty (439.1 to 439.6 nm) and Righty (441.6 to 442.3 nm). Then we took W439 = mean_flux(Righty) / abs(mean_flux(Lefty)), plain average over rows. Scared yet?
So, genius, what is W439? 1.04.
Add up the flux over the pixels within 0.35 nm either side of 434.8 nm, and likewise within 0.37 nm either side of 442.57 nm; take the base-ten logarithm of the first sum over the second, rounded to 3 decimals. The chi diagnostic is -0.010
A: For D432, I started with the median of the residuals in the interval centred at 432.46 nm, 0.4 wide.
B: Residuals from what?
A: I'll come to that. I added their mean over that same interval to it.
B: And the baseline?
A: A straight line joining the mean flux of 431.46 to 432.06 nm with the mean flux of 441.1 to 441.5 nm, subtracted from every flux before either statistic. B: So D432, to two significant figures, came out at -1.3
